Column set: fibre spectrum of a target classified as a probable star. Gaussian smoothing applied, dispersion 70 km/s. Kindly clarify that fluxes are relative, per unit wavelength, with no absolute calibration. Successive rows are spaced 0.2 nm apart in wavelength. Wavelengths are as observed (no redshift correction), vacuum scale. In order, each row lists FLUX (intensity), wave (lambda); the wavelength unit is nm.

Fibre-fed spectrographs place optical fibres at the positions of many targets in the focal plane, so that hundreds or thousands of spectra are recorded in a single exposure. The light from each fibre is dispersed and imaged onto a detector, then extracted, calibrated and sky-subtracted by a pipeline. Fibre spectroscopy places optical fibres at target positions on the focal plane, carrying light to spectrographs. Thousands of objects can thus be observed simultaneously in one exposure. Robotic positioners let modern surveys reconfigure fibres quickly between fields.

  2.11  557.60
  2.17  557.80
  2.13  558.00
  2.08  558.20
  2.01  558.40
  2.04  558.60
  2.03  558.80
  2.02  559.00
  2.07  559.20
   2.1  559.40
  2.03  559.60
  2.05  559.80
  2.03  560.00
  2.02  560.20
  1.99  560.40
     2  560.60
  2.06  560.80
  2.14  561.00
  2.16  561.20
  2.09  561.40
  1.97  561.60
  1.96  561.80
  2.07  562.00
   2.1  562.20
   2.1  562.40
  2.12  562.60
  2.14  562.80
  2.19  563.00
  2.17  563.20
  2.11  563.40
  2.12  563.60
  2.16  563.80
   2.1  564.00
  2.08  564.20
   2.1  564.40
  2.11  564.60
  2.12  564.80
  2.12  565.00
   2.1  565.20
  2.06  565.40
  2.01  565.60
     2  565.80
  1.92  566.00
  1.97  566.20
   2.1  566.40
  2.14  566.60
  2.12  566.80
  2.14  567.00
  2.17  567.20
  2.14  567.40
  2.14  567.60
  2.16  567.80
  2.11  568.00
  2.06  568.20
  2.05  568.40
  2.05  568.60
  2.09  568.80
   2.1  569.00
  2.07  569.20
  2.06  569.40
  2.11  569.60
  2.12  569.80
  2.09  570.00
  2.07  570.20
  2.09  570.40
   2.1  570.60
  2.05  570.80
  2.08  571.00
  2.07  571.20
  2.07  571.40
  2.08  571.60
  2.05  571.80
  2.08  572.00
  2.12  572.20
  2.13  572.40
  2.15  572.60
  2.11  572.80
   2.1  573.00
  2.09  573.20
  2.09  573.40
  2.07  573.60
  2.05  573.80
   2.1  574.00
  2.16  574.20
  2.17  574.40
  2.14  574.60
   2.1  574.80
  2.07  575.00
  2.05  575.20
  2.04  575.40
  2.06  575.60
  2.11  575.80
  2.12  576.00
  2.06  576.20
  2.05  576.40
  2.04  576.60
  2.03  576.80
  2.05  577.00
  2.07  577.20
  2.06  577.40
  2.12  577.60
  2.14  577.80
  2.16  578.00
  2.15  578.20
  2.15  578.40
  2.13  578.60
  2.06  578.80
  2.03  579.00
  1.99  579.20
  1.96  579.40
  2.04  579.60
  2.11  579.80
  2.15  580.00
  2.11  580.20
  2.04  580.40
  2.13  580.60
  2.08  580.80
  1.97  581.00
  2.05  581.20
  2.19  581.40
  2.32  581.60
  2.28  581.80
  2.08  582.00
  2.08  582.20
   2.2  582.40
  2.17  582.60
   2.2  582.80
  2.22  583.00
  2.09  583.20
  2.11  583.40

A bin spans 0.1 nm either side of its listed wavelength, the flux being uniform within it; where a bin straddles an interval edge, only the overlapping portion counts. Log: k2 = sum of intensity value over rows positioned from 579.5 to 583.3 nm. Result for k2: 40.5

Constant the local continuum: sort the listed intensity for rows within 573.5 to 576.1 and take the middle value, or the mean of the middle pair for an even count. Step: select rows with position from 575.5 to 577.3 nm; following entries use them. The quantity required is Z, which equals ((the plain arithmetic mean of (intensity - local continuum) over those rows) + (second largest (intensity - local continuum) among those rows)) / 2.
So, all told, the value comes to -0.012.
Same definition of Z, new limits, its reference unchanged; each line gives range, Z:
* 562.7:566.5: 0.029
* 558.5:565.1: 0.025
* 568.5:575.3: 0.026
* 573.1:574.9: 0.034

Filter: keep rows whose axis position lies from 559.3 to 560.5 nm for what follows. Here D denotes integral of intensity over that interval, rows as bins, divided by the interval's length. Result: 2.04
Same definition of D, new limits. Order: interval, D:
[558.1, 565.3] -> 2.08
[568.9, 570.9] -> 2.09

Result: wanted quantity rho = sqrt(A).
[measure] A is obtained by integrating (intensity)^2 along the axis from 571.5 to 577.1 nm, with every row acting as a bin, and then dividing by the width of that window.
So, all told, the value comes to 2.09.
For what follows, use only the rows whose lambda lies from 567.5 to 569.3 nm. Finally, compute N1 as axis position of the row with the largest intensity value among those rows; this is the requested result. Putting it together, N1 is 567.80 nm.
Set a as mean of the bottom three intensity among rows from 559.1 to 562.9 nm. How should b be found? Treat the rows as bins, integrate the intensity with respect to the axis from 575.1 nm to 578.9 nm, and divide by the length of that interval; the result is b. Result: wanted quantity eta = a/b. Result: 0.946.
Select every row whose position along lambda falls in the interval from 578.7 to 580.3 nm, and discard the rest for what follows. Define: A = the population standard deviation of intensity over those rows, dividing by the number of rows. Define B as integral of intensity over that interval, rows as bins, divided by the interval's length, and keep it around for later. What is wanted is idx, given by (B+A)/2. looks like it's 1.06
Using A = 0.060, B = 2.06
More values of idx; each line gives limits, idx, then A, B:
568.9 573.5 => 1.06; 0.025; 2.09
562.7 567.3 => 1.08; 0.065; 2.10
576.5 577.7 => 1.05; 0.029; 2.06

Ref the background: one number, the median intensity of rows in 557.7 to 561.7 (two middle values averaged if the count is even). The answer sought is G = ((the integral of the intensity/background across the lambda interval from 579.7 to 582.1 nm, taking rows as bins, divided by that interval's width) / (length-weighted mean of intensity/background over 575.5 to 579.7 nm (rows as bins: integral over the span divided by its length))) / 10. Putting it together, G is 0.102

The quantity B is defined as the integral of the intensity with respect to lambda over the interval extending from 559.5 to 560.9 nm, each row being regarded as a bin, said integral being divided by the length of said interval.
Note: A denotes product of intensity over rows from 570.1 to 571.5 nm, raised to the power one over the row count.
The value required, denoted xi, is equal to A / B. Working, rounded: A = 2.08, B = 2.03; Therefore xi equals 1.025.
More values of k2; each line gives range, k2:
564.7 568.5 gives 39.6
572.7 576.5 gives 39.7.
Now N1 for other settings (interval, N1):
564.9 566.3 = 565.00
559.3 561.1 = 561.00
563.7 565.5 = 563.80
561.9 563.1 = 563.00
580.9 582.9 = 581.60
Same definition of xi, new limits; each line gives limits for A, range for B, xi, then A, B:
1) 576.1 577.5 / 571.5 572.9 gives 0.976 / 2.05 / 2.10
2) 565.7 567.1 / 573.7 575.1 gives 0.972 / 2.05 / 2.11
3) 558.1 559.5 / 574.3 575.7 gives 0.981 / 2.05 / 2.09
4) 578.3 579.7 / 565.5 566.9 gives 1.007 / 2.05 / 2.04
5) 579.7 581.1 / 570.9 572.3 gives 1.002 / 2.08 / 2.08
